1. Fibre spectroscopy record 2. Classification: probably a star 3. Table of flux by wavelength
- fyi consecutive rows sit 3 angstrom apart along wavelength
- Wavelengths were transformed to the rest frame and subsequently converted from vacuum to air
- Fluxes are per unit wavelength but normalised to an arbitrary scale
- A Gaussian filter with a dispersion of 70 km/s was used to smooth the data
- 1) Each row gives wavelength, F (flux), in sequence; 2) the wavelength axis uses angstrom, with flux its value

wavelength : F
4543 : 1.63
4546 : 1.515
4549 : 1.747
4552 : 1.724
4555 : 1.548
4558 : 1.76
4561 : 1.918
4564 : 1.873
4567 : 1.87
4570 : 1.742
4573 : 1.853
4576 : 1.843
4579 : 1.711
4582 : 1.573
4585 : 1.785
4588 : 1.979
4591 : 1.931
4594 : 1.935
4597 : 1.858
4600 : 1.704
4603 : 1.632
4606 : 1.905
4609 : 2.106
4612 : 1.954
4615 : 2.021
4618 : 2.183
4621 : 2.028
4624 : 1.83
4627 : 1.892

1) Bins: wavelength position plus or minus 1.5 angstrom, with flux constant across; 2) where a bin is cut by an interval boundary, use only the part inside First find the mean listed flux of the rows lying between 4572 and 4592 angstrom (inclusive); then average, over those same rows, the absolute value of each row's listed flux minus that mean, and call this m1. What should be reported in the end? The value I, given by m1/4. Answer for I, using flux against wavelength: 0.026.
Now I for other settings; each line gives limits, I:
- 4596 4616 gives 0.032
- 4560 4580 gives 0.015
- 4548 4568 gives 0.024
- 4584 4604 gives 0.027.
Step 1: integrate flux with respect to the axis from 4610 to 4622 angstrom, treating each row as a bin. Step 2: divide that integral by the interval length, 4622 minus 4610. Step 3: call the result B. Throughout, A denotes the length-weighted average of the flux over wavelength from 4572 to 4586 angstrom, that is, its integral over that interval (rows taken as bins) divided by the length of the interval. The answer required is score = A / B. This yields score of 0.85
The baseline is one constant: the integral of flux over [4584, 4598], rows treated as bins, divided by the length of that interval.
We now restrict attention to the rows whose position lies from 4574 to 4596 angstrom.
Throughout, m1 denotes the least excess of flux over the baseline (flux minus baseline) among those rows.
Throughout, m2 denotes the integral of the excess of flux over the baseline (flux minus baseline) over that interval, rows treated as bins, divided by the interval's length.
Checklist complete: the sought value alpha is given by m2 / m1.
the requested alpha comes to 0.24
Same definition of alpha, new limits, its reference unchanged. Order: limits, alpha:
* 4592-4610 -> 0.19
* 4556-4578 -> 0.47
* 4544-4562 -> 0.54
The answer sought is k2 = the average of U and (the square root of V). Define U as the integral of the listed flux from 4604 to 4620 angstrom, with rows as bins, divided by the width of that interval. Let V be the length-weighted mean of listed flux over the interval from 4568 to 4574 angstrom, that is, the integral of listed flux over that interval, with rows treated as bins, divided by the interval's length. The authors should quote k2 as 1.68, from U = 2.02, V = 1.80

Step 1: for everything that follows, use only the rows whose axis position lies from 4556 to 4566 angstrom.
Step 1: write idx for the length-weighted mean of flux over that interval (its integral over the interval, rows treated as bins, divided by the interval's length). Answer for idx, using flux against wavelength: 1.84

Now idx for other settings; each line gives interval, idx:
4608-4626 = 2.01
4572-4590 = 1.79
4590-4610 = 1.86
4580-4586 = 1.67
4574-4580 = 1.79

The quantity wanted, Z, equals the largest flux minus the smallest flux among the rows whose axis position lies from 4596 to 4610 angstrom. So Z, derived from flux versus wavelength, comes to 0.47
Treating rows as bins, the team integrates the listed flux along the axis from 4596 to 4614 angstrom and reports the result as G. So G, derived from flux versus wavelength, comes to 34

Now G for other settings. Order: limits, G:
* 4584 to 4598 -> 27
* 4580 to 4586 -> 10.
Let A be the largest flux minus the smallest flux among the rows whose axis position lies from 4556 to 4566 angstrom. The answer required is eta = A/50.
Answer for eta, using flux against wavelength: 0.0032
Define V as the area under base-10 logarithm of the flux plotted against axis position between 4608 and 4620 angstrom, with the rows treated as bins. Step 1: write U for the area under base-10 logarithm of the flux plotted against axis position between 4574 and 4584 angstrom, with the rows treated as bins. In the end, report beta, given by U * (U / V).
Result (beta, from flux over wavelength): 1.5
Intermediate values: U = 2.3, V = 4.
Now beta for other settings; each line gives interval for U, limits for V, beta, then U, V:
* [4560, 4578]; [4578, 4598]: 4.4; 4.8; 5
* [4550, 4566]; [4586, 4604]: 3.3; 3.9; 5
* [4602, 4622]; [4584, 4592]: 15.7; 5.9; 2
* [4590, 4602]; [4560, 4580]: 1.9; 3.2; 5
